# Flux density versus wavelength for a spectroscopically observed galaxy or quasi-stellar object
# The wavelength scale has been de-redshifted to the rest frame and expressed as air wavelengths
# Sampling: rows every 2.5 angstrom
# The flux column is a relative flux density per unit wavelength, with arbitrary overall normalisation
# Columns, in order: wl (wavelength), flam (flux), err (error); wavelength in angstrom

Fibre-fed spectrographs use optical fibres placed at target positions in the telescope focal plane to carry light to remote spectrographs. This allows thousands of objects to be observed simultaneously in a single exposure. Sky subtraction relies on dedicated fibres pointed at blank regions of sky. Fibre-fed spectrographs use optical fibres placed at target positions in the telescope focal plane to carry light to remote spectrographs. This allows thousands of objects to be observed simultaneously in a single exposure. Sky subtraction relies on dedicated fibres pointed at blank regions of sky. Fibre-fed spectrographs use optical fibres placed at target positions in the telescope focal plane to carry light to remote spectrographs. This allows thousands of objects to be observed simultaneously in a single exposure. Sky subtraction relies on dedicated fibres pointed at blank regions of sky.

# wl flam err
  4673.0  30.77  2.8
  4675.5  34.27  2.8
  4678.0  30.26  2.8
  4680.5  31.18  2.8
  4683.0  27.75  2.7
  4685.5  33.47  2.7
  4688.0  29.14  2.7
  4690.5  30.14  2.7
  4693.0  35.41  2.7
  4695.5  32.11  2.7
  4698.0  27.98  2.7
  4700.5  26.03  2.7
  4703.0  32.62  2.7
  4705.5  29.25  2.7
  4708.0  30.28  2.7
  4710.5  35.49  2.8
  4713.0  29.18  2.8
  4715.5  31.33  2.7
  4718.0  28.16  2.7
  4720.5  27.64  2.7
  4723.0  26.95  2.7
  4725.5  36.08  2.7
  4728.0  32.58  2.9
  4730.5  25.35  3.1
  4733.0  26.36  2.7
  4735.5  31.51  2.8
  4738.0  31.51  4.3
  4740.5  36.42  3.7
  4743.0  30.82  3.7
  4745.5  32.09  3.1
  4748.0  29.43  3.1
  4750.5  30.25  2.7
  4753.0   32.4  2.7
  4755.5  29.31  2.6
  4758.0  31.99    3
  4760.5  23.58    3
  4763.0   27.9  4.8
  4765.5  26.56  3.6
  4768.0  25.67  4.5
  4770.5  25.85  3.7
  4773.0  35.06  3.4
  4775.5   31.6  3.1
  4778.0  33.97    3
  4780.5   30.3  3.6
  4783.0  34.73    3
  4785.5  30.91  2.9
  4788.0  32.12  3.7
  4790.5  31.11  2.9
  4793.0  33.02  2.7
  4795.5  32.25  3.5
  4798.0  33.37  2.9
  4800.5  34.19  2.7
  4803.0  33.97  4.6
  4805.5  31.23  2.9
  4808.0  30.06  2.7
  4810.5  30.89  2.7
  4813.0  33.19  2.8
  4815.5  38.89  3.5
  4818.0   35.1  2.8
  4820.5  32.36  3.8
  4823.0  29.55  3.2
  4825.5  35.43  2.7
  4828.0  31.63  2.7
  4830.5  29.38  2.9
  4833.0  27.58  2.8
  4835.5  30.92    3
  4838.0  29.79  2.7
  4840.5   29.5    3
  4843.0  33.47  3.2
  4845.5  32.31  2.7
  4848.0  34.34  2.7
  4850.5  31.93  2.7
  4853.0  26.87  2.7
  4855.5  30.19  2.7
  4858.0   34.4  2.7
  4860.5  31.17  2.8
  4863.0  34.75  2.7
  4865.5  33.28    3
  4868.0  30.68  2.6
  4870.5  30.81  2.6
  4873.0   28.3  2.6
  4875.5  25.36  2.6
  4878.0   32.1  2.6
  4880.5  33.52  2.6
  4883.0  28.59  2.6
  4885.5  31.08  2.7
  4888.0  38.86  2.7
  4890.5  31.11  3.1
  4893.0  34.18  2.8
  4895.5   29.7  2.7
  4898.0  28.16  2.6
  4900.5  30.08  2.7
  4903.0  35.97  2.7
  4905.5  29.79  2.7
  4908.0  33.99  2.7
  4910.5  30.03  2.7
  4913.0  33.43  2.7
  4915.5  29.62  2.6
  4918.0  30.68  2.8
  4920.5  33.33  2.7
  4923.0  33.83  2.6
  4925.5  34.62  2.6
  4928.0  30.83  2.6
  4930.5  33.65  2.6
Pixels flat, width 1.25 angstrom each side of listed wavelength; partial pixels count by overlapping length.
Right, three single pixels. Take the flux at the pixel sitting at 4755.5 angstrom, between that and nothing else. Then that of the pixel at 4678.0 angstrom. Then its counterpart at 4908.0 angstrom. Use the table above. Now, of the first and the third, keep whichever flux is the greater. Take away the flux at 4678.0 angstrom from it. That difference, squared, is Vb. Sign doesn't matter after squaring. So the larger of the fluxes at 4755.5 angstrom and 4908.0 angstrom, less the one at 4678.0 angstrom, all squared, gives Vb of 14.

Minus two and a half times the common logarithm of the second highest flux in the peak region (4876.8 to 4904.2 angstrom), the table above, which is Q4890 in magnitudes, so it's -3.89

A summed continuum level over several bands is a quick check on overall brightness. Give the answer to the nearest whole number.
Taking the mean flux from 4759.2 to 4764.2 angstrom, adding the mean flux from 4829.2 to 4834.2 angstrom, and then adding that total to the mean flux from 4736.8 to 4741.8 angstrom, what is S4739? 88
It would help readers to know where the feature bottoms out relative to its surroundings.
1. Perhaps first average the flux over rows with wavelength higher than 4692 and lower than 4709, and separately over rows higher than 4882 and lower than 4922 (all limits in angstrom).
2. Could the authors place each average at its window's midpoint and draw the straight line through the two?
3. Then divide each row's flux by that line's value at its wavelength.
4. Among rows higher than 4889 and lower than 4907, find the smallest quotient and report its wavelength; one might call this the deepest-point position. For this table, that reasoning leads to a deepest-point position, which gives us 4898.0 angstrom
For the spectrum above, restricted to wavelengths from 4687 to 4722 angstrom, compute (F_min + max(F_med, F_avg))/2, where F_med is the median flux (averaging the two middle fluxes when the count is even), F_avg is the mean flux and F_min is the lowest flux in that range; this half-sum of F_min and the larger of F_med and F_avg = 28.2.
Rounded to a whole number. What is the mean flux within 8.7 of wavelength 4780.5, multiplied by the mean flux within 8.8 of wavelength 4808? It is 1085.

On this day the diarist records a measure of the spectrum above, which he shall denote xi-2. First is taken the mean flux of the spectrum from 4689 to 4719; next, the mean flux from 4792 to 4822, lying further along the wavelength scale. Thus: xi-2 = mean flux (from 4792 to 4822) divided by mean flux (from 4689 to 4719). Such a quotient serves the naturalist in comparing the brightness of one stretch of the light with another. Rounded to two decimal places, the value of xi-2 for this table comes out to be 1.08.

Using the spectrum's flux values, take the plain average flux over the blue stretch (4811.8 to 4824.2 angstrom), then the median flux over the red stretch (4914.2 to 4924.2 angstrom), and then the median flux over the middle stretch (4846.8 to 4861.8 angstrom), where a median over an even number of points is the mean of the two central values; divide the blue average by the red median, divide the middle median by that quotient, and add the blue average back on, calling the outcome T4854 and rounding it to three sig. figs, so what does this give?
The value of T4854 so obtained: 63.7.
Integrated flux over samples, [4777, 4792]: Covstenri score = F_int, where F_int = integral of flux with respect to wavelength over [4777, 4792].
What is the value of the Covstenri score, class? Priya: 483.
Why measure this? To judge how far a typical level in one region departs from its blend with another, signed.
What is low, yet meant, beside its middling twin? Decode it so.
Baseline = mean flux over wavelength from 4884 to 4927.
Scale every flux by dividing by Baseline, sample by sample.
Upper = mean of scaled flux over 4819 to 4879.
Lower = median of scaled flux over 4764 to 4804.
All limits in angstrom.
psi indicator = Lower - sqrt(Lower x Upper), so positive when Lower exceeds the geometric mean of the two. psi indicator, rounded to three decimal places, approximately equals 0.017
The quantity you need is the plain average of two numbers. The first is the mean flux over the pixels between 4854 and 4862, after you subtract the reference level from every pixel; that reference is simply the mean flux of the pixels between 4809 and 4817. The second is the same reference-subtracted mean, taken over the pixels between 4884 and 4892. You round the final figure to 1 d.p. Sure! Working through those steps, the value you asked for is -1.5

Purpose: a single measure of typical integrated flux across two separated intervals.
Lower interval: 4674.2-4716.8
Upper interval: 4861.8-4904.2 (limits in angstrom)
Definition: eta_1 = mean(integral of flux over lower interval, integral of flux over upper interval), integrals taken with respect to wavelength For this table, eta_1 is 1328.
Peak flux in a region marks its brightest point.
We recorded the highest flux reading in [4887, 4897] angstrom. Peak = 38.86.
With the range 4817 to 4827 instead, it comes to 35.43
